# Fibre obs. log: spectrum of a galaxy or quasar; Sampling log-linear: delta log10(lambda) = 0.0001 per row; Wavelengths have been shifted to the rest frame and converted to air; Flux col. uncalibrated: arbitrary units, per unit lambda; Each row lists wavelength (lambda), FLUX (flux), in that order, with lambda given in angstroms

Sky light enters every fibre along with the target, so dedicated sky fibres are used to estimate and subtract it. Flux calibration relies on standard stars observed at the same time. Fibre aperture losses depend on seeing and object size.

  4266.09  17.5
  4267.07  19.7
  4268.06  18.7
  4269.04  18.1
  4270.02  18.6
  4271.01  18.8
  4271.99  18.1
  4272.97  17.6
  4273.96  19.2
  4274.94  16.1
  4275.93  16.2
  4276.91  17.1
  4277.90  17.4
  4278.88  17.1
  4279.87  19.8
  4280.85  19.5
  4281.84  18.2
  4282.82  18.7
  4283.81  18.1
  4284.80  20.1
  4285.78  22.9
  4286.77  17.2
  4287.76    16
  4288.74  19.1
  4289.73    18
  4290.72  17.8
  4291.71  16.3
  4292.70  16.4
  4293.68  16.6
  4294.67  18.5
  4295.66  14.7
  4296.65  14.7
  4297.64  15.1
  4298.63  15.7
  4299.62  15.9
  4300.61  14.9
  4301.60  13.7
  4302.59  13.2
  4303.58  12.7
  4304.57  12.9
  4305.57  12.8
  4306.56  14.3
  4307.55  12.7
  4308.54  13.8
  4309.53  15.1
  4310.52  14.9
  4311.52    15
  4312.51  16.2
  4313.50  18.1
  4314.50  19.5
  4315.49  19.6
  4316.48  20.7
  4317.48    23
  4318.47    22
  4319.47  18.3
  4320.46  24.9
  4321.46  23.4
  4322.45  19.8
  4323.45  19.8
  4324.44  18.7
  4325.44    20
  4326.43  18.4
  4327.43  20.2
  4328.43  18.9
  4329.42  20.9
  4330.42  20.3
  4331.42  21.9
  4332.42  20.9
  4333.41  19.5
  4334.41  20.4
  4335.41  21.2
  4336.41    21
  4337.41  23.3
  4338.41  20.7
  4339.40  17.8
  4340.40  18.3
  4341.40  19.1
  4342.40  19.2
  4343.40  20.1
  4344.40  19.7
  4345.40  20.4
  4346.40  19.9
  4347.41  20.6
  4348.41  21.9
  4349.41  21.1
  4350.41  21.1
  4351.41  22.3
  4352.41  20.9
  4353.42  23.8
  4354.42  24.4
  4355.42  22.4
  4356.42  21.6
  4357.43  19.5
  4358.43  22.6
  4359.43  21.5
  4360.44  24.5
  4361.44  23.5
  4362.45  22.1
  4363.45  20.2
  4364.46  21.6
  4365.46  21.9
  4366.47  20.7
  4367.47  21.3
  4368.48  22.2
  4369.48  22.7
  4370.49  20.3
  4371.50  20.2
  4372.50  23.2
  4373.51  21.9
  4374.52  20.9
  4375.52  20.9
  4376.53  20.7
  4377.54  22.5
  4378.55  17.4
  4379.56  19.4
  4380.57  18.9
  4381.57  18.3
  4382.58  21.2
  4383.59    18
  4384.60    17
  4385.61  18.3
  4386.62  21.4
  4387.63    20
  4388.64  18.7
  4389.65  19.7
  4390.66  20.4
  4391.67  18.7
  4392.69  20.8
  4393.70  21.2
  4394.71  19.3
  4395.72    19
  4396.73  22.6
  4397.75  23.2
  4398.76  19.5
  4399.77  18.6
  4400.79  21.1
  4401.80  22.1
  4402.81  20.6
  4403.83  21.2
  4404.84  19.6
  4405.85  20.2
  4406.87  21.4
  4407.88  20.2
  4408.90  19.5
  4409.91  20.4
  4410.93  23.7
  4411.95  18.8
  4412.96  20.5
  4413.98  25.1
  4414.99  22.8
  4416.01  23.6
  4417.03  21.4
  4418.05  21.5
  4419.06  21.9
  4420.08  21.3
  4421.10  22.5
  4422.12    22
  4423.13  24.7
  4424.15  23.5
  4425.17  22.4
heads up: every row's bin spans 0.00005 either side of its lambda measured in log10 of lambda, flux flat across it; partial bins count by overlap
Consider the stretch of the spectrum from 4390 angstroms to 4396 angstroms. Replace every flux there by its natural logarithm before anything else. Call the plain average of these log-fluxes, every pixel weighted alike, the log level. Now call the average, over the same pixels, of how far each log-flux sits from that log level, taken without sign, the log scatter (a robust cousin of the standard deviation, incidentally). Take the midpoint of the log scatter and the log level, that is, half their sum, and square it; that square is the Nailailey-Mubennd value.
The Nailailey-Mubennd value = 2.30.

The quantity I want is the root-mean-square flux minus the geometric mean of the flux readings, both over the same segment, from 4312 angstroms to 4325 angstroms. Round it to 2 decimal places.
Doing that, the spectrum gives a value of 0.27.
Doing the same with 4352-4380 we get 0.11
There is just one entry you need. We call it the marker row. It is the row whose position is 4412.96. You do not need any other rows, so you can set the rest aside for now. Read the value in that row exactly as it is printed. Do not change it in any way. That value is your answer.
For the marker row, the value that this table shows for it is 20.5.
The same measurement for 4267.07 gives 19.7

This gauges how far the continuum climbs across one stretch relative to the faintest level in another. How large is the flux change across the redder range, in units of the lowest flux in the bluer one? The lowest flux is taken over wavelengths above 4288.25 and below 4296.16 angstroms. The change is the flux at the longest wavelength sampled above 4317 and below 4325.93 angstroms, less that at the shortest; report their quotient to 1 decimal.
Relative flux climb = -0.2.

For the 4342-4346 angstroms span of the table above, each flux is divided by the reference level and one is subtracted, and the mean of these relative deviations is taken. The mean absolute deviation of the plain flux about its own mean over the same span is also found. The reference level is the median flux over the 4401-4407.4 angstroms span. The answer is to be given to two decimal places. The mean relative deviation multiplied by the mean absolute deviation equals -0.02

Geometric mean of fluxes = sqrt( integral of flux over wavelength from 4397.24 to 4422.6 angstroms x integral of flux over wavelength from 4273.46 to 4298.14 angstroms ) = 485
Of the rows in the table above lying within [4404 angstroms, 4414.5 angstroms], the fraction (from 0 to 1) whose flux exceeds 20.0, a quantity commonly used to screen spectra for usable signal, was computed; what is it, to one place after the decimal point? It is 0.7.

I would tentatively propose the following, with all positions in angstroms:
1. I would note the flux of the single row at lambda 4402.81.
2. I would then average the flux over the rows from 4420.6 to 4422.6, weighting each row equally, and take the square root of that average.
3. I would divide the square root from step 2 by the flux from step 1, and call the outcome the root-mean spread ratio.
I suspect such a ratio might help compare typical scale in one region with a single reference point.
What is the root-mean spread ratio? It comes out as 0.229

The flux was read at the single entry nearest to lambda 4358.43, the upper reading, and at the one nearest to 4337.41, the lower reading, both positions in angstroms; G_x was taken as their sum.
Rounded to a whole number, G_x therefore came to 46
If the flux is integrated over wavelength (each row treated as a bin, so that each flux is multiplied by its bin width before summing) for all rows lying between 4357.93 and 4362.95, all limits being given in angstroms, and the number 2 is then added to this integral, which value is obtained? 117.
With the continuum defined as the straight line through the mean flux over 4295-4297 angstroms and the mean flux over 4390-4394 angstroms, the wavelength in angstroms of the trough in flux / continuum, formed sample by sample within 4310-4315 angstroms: 4310.52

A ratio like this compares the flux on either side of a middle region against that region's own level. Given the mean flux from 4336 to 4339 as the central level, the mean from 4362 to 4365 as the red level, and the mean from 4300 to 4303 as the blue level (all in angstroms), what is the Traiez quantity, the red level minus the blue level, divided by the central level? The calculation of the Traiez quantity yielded 0.34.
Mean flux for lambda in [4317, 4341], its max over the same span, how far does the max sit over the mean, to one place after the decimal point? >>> 4.3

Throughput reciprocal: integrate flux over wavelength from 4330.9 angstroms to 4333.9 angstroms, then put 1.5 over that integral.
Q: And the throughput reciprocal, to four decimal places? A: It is 0.0241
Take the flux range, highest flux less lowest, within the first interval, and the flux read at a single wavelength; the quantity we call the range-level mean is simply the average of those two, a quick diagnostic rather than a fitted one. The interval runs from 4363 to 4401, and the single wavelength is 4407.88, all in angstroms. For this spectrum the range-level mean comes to 13.2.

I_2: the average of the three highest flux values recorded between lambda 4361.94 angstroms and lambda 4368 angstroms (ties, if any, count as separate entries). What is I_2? 21.9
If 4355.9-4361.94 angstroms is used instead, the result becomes 23.5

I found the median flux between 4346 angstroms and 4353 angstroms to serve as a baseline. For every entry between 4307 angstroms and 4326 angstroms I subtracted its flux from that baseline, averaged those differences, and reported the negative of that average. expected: -2.4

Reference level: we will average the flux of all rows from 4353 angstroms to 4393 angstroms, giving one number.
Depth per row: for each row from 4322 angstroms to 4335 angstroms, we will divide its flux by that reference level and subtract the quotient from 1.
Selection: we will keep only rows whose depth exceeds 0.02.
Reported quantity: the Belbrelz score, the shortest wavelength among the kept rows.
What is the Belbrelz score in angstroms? 4322.45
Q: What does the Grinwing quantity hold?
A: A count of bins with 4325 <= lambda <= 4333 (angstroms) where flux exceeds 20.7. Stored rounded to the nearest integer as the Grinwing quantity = 3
